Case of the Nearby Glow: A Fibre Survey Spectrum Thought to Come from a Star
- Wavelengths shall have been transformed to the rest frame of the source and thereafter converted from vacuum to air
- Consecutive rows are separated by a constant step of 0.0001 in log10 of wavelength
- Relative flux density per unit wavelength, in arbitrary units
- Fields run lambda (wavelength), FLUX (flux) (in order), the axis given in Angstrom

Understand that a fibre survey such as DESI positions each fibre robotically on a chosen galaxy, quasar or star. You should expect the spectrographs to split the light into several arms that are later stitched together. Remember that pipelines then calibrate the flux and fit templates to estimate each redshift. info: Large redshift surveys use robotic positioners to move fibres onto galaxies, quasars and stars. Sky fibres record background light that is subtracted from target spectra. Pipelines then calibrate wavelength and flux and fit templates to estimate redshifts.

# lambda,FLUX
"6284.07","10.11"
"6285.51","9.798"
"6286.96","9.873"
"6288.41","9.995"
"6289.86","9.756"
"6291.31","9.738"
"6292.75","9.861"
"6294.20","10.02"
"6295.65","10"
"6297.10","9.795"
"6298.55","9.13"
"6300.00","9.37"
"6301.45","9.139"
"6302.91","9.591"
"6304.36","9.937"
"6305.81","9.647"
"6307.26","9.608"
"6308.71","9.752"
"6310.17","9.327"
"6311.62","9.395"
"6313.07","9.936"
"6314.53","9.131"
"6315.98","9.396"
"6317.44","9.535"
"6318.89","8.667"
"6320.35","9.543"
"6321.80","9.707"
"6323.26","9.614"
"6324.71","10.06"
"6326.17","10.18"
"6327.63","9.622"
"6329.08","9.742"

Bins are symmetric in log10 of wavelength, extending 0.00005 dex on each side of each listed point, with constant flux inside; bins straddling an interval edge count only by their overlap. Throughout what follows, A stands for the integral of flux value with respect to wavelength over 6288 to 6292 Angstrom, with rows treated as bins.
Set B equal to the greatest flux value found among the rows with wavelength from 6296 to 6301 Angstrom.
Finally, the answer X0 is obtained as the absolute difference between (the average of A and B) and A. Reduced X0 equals 14.7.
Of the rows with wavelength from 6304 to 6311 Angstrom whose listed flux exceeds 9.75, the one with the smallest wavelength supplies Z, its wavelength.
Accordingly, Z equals 6304.36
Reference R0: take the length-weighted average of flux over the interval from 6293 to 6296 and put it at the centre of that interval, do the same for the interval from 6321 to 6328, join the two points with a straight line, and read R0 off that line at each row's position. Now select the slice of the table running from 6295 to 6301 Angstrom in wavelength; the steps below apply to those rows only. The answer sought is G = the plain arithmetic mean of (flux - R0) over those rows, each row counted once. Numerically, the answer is -0.39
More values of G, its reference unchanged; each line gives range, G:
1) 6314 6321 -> -0.62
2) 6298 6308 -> -0.46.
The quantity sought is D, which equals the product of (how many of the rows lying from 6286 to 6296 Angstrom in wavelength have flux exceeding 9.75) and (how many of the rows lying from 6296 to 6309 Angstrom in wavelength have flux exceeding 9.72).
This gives 18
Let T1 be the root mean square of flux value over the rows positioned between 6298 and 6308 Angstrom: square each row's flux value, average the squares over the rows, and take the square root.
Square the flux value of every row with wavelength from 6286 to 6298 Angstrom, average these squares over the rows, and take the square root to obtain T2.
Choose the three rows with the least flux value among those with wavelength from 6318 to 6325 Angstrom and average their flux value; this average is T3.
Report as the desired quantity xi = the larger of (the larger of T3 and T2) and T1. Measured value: 9.88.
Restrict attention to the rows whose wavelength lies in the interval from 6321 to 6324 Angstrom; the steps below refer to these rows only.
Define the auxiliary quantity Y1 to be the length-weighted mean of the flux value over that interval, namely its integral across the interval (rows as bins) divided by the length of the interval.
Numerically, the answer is 9.68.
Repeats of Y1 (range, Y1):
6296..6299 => 9.56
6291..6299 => 9.79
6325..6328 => 9.94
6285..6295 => 9.86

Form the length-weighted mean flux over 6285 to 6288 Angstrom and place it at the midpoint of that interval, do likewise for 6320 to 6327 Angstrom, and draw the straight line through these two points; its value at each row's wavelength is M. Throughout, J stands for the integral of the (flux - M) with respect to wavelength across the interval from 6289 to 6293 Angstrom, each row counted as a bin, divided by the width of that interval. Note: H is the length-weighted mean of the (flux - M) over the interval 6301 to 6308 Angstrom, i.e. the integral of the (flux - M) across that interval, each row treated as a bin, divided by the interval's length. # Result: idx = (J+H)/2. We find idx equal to -0.15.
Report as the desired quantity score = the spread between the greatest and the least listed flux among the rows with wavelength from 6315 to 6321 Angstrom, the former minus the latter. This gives 0.9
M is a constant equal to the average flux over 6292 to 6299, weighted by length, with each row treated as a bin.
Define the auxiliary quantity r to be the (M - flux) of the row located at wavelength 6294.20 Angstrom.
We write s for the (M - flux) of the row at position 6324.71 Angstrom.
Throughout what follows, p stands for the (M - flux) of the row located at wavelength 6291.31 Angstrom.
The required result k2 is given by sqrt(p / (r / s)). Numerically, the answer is 0.26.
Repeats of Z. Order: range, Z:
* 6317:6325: 6324.71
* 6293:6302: 6294.20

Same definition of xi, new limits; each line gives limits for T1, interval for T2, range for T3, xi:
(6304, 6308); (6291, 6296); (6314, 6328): 9.91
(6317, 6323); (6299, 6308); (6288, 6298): 9.76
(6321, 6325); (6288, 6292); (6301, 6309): 9.83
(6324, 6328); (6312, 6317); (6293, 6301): 9.96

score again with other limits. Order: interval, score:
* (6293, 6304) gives 0.9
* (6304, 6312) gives 0.6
